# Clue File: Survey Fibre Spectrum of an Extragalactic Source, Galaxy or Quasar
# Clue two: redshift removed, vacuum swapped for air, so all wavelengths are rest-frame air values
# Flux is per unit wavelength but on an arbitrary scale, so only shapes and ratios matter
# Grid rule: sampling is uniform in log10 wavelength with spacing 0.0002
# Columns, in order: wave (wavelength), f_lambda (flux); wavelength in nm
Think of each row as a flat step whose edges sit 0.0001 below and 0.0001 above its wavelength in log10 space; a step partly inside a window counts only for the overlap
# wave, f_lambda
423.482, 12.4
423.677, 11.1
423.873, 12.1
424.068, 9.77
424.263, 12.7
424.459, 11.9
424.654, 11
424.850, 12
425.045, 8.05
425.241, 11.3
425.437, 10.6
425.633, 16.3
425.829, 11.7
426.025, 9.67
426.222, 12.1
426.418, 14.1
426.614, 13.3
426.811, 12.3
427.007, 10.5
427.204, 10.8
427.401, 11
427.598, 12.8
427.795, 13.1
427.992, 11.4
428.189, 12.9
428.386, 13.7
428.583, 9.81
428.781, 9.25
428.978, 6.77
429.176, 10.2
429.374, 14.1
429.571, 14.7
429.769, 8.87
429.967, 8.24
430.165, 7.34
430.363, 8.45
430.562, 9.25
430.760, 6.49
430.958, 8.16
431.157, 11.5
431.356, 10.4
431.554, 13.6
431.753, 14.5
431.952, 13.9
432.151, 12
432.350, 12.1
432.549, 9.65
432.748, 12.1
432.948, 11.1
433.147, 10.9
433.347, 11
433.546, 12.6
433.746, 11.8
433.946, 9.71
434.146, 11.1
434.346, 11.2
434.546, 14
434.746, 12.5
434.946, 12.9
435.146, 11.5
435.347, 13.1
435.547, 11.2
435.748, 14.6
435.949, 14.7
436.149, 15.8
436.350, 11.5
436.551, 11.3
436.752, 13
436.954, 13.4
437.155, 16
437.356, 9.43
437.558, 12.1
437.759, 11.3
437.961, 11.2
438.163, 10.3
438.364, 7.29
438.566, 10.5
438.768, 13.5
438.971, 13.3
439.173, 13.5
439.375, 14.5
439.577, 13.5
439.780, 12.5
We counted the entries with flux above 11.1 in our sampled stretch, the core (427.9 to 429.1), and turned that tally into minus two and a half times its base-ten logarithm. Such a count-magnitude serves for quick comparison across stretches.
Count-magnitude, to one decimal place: -1.2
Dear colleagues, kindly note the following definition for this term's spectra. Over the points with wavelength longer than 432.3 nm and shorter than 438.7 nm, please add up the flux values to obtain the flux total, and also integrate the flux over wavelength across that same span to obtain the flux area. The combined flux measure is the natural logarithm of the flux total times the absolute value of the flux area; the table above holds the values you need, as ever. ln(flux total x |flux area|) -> 10.3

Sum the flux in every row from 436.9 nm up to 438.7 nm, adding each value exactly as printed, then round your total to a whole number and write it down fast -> 102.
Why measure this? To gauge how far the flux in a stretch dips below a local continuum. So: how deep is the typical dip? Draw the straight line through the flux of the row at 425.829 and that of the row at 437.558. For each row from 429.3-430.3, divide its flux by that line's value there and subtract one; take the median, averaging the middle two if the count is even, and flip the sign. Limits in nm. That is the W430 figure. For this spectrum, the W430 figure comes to 0.25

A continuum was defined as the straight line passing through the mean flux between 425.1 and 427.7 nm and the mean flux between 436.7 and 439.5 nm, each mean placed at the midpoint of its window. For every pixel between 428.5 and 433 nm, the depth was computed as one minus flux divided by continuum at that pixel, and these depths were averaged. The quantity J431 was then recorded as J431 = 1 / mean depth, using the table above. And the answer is 8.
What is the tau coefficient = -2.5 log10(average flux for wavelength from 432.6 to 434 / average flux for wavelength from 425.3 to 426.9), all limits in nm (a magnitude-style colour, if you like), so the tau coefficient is 0.11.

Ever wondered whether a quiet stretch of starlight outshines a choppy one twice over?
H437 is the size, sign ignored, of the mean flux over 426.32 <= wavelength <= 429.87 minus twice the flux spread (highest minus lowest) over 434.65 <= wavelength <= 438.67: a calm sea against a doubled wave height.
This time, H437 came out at 5.8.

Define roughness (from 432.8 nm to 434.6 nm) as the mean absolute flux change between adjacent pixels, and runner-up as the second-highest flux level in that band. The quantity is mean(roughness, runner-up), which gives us 6.9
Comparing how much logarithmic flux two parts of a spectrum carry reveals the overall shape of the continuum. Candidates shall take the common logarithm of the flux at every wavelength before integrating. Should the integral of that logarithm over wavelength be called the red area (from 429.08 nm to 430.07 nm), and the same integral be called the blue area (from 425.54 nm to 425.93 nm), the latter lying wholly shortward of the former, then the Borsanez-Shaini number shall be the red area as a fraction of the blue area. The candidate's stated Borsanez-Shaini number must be 2.3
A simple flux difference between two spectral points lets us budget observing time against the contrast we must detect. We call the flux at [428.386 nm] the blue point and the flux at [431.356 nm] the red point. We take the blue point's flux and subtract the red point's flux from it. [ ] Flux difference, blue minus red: 3.3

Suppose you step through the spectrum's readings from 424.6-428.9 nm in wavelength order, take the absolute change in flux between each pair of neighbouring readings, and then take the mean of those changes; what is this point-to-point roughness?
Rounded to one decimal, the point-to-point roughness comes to 1.9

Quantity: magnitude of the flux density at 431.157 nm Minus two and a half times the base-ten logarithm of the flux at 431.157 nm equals -2.65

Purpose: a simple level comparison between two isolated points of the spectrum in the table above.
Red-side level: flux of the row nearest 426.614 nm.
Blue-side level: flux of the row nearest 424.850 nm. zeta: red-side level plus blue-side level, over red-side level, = 1.90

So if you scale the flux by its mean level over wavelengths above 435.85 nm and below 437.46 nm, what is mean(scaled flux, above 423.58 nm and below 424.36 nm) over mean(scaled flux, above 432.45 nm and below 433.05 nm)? 1.04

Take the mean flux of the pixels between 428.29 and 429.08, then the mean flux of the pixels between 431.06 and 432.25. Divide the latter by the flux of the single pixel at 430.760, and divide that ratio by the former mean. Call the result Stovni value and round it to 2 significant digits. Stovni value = 0.20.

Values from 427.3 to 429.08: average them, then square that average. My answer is 125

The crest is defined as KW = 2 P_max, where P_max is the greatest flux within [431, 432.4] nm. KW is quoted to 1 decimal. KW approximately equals 29.0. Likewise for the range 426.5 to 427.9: 26.6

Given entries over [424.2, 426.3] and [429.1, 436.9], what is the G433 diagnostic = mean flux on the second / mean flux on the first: 1.00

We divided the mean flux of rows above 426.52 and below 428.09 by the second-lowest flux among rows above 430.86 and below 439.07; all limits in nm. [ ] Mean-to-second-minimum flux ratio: 1.46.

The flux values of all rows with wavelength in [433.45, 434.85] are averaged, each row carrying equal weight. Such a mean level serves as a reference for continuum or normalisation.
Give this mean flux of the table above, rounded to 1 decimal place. 11.8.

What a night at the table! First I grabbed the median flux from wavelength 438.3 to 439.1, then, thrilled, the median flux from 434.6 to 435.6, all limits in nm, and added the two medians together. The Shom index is 24.4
